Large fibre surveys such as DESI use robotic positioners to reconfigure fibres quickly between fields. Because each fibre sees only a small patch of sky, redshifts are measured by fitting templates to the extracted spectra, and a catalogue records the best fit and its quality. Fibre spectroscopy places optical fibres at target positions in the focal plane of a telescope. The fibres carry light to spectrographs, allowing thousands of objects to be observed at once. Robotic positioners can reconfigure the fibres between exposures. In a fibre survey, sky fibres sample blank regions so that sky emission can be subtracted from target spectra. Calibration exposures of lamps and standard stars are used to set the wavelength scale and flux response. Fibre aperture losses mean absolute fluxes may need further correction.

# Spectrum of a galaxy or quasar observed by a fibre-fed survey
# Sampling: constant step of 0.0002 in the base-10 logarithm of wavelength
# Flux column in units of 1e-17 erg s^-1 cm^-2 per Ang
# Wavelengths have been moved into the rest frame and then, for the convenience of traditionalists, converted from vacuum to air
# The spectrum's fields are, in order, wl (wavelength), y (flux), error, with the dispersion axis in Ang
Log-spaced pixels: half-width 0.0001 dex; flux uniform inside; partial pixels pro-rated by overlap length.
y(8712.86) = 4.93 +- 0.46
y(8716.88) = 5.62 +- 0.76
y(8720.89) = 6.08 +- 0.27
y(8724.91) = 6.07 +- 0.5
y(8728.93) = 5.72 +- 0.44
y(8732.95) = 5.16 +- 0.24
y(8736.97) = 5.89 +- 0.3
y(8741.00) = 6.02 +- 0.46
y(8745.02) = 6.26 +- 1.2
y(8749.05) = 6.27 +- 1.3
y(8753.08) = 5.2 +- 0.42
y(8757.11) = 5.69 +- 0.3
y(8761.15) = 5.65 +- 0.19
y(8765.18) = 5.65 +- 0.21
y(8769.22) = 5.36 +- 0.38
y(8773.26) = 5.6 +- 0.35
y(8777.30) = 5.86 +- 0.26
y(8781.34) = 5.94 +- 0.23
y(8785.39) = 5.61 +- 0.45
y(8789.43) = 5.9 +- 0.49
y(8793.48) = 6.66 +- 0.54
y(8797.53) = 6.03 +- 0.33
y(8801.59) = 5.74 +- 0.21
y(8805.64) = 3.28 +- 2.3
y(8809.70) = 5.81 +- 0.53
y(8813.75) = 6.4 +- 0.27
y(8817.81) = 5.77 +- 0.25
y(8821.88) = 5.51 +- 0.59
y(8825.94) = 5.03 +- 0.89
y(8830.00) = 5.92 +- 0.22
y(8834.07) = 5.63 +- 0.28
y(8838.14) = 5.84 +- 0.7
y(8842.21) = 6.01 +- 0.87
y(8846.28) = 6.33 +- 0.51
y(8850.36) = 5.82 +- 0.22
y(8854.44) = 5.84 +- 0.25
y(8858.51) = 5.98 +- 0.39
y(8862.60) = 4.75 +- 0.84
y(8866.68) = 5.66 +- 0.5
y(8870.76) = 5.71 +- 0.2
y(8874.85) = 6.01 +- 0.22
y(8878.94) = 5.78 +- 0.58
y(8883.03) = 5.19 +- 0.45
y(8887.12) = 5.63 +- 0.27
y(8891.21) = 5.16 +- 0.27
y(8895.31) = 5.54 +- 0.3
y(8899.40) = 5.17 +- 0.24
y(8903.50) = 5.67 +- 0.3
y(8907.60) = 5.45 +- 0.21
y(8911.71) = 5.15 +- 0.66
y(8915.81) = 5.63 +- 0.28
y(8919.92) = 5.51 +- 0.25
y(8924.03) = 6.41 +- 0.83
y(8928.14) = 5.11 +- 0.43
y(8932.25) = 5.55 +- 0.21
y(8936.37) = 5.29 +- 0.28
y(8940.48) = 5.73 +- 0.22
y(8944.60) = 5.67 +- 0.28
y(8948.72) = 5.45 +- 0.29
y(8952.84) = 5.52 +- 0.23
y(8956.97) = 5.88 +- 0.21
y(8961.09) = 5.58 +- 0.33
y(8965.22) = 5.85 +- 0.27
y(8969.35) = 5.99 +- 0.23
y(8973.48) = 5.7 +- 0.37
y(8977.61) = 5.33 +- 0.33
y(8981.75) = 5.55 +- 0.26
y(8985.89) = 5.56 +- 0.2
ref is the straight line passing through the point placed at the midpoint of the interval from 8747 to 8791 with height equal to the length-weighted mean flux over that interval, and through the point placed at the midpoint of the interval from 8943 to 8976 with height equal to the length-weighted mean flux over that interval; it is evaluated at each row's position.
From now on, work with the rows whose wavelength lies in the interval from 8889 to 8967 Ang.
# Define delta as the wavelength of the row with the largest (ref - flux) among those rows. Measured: 8928.14 Ang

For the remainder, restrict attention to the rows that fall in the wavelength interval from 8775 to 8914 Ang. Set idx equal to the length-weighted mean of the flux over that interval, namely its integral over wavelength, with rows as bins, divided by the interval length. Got 5.64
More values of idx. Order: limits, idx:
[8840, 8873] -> 5.76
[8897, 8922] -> 5.43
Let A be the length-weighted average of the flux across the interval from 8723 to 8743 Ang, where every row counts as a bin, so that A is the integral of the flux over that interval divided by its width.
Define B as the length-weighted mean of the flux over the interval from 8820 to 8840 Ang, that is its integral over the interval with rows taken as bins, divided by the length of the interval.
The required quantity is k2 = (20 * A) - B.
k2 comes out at 110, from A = 5.77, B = 5.59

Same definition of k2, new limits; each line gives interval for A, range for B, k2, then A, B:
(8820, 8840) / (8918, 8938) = 106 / 5.59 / 5.58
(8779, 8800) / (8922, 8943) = 115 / 6.02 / 5.62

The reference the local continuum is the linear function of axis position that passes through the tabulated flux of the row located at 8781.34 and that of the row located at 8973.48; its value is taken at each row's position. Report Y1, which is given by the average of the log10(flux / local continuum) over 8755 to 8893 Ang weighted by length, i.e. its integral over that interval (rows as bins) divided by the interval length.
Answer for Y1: -0.019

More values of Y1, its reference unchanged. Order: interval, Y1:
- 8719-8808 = -0.022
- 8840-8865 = -0.007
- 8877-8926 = -0.021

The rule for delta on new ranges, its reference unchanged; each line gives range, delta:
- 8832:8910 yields 8862.60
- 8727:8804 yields 8732.95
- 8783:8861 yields 8805.64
